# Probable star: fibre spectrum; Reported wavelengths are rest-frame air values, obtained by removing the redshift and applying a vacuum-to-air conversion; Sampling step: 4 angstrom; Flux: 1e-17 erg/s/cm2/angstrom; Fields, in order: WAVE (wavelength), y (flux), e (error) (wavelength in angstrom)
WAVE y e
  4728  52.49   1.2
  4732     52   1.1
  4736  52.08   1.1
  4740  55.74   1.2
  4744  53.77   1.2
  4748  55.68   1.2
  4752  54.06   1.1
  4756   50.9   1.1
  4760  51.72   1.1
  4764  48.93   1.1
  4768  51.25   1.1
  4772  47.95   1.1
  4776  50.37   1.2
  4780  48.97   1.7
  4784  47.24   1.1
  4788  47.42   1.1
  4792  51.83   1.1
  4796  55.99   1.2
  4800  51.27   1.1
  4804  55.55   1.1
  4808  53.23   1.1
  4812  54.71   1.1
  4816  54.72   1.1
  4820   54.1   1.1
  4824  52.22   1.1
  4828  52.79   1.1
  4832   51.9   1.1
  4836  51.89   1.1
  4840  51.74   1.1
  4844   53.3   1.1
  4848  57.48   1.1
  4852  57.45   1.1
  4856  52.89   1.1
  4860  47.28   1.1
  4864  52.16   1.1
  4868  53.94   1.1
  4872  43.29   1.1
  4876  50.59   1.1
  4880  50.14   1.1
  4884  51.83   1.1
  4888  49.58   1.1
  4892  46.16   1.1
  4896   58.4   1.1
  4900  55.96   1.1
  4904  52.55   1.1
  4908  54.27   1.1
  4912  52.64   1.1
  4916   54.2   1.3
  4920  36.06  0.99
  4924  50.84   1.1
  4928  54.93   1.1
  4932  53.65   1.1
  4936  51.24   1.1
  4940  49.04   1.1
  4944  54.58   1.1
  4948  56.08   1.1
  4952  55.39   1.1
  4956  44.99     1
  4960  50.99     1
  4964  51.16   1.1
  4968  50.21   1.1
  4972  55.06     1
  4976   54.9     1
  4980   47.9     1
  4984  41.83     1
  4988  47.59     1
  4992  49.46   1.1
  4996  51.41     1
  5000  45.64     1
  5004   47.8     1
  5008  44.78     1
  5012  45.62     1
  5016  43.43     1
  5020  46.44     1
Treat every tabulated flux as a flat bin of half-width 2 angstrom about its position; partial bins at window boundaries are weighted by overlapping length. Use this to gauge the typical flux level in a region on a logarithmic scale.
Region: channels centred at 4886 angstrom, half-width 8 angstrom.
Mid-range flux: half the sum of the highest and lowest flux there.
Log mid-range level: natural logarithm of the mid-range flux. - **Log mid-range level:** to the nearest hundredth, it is 3.89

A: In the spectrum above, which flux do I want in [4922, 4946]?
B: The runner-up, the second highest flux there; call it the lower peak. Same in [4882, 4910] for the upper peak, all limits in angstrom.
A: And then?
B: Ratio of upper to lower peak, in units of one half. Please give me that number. 2.1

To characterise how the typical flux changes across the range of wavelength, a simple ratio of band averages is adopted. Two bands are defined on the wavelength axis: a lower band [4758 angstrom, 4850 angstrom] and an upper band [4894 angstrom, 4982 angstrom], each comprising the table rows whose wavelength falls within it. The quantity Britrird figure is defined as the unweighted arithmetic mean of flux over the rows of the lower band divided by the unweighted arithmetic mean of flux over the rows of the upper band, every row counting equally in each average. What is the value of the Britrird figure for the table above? 1.00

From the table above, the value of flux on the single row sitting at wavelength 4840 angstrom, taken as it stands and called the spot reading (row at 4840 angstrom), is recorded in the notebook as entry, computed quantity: 51.74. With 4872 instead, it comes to 43.29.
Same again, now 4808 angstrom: 53.23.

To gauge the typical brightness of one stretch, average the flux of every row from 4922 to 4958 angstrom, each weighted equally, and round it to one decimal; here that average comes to 52.3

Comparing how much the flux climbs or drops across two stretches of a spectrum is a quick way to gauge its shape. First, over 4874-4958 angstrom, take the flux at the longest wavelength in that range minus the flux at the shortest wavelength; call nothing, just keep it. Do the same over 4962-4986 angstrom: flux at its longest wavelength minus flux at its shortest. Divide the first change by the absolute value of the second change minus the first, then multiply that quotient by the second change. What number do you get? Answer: 14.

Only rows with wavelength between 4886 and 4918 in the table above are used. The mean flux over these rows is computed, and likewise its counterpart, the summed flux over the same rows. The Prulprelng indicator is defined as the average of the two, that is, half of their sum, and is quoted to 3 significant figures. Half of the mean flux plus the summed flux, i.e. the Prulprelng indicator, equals 238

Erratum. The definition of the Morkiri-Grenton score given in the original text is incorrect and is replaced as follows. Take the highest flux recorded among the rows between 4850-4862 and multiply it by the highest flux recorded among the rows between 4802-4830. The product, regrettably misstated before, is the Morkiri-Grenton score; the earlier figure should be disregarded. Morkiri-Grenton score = 3191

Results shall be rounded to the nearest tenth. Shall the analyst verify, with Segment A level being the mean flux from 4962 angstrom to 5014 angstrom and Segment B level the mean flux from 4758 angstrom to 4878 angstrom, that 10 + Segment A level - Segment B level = 6.9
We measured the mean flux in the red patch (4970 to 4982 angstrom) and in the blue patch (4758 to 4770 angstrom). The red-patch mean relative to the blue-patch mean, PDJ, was 1.04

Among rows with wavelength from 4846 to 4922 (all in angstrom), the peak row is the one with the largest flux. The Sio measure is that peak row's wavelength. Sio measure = 4896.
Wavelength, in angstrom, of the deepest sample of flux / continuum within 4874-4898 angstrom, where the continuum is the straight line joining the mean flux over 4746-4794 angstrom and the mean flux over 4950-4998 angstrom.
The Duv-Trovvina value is 4892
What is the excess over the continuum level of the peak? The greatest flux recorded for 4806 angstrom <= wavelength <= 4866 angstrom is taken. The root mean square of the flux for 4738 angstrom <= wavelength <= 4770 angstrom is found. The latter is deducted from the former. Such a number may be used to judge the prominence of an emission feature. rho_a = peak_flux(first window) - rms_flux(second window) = 4.7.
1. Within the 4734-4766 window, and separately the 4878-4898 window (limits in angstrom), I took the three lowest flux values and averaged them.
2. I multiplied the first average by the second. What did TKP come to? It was 2456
